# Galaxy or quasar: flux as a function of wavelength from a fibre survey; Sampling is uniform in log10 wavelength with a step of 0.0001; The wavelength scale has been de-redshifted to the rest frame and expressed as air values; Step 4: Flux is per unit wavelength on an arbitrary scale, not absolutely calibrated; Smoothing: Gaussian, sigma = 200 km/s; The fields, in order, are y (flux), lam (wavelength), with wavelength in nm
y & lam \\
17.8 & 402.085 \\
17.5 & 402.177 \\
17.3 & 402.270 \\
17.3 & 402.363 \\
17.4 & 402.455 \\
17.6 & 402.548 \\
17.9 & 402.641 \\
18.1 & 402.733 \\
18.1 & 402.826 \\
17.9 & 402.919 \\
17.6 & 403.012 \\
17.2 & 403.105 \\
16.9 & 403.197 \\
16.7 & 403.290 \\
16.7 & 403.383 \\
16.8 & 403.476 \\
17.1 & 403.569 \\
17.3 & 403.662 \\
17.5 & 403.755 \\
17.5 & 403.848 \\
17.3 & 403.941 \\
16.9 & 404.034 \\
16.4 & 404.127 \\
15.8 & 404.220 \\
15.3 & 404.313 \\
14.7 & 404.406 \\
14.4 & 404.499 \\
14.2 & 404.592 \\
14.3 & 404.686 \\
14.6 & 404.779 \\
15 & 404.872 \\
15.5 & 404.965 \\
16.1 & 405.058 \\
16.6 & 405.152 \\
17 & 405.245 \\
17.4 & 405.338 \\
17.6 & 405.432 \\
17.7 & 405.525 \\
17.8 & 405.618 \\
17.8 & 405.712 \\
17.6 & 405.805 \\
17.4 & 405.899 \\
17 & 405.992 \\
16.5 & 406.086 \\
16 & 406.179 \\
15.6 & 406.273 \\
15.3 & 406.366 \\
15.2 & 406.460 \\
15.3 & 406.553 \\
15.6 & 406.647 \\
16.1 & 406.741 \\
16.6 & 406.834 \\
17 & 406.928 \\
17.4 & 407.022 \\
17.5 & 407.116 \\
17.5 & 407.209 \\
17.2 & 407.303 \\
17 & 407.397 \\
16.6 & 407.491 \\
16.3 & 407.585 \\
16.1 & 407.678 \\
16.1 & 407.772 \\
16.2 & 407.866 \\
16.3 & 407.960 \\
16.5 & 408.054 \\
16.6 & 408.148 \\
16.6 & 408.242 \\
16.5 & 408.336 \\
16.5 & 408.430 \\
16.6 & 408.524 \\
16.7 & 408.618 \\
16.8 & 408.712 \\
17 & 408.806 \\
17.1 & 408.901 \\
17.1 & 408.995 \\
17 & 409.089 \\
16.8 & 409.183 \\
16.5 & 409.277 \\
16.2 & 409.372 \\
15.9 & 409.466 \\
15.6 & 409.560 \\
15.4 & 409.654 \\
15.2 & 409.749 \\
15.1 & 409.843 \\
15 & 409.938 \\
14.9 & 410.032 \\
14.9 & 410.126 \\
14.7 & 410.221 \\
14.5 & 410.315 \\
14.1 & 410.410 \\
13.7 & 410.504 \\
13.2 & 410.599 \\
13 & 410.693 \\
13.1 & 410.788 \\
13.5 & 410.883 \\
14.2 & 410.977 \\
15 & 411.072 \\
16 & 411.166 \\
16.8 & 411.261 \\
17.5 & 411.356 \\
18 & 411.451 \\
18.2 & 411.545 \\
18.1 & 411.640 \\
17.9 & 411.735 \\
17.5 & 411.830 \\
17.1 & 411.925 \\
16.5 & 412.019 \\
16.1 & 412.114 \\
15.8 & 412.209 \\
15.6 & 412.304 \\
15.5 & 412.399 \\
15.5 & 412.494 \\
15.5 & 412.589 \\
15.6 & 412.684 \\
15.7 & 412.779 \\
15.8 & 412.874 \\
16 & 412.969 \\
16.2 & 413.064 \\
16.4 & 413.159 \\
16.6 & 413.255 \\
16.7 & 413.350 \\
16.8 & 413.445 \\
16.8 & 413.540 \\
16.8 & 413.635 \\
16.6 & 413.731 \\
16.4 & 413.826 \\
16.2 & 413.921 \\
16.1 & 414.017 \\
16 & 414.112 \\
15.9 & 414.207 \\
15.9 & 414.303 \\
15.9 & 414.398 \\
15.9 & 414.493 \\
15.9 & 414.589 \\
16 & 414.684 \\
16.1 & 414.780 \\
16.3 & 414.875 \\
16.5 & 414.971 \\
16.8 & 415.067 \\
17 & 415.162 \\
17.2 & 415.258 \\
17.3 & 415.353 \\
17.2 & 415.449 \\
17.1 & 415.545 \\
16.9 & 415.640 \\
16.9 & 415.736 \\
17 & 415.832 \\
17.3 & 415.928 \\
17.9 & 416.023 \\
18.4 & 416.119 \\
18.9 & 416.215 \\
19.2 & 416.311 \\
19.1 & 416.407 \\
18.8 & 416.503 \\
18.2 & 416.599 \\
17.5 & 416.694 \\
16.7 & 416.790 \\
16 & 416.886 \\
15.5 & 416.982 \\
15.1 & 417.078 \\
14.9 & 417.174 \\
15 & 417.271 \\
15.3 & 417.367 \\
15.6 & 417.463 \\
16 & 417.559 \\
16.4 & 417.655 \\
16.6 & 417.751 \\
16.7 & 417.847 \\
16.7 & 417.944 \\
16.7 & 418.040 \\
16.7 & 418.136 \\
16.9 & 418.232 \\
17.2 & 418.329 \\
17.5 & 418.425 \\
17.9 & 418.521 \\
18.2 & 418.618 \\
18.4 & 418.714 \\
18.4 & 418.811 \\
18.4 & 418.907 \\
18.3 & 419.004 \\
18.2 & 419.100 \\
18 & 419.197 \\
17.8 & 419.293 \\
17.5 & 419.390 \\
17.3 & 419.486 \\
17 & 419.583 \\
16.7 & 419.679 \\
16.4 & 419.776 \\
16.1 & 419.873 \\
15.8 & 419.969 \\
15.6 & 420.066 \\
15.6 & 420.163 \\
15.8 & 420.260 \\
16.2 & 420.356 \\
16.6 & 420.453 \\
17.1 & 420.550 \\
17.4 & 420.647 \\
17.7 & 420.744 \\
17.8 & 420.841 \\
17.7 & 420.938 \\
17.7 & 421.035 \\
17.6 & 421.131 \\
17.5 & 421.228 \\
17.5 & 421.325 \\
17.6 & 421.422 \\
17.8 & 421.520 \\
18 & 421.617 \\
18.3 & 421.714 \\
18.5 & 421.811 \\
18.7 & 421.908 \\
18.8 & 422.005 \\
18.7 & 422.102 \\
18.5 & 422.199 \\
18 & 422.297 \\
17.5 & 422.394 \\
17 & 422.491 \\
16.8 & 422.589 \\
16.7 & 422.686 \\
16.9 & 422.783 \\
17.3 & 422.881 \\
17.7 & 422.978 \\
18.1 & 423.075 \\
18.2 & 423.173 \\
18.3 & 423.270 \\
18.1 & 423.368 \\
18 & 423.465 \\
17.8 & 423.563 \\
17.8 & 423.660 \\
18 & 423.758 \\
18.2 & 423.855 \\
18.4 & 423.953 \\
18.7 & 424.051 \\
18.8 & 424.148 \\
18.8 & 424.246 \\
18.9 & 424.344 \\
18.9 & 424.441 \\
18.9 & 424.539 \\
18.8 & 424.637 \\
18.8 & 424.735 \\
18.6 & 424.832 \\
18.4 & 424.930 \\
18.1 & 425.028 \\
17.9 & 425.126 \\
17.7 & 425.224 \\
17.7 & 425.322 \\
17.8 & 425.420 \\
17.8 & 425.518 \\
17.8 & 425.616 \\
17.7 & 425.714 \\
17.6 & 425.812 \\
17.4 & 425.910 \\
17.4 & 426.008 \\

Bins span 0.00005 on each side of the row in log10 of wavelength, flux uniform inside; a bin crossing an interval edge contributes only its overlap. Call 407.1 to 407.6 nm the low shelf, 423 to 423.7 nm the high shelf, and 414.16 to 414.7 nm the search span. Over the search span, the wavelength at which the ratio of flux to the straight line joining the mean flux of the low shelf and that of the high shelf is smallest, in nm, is 414.589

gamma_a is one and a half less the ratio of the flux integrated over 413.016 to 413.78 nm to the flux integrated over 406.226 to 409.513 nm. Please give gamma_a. 1.3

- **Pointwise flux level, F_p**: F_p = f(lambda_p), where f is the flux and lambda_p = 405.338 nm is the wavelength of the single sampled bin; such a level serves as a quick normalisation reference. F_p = 17.4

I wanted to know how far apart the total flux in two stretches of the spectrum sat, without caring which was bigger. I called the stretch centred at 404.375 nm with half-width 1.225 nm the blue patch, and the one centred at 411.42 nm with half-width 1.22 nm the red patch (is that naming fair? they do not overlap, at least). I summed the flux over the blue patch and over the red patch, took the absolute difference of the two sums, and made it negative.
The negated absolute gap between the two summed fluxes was -17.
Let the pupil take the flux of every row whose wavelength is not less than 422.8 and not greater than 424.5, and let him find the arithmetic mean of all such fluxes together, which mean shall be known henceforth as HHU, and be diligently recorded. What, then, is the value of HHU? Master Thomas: 18.2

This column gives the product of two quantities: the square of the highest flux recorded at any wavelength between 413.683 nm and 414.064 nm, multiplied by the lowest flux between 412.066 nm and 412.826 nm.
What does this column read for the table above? 4271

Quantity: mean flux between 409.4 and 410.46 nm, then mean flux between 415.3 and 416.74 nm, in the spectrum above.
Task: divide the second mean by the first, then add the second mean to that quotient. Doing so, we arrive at 19.0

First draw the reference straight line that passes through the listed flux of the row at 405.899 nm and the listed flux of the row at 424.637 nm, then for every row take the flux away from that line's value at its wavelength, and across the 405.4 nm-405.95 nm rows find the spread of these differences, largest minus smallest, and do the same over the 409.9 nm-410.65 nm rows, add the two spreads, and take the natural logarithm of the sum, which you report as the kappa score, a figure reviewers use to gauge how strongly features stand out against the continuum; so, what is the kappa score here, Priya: 0.82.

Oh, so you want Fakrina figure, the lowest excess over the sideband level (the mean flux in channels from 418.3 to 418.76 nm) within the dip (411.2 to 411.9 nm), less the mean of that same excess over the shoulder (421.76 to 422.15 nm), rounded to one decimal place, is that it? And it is -1.9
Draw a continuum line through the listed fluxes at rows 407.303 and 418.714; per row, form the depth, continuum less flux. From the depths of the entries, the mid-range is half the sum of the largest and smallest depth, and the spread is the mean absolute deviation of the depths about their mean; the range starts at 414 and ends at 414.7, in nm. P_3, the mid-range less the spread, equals 1.9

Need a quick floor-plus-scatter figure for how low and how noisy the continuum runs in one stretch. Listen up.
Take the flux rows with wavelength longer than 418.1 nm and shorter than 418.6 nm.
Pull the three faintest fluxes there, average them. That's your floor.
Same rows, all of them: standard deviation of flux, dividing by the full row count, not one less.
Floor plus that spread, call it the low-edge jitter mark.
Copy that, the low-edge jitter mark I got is 17.4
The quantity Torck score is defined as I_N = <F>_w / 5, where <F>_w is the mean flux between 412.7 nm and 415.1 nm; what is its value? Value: 3.25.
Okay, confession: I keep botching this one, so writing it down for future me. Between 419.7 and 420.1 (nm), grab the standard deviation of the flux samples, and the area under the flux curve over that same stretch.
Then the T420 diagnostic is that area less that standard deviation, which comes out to 6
